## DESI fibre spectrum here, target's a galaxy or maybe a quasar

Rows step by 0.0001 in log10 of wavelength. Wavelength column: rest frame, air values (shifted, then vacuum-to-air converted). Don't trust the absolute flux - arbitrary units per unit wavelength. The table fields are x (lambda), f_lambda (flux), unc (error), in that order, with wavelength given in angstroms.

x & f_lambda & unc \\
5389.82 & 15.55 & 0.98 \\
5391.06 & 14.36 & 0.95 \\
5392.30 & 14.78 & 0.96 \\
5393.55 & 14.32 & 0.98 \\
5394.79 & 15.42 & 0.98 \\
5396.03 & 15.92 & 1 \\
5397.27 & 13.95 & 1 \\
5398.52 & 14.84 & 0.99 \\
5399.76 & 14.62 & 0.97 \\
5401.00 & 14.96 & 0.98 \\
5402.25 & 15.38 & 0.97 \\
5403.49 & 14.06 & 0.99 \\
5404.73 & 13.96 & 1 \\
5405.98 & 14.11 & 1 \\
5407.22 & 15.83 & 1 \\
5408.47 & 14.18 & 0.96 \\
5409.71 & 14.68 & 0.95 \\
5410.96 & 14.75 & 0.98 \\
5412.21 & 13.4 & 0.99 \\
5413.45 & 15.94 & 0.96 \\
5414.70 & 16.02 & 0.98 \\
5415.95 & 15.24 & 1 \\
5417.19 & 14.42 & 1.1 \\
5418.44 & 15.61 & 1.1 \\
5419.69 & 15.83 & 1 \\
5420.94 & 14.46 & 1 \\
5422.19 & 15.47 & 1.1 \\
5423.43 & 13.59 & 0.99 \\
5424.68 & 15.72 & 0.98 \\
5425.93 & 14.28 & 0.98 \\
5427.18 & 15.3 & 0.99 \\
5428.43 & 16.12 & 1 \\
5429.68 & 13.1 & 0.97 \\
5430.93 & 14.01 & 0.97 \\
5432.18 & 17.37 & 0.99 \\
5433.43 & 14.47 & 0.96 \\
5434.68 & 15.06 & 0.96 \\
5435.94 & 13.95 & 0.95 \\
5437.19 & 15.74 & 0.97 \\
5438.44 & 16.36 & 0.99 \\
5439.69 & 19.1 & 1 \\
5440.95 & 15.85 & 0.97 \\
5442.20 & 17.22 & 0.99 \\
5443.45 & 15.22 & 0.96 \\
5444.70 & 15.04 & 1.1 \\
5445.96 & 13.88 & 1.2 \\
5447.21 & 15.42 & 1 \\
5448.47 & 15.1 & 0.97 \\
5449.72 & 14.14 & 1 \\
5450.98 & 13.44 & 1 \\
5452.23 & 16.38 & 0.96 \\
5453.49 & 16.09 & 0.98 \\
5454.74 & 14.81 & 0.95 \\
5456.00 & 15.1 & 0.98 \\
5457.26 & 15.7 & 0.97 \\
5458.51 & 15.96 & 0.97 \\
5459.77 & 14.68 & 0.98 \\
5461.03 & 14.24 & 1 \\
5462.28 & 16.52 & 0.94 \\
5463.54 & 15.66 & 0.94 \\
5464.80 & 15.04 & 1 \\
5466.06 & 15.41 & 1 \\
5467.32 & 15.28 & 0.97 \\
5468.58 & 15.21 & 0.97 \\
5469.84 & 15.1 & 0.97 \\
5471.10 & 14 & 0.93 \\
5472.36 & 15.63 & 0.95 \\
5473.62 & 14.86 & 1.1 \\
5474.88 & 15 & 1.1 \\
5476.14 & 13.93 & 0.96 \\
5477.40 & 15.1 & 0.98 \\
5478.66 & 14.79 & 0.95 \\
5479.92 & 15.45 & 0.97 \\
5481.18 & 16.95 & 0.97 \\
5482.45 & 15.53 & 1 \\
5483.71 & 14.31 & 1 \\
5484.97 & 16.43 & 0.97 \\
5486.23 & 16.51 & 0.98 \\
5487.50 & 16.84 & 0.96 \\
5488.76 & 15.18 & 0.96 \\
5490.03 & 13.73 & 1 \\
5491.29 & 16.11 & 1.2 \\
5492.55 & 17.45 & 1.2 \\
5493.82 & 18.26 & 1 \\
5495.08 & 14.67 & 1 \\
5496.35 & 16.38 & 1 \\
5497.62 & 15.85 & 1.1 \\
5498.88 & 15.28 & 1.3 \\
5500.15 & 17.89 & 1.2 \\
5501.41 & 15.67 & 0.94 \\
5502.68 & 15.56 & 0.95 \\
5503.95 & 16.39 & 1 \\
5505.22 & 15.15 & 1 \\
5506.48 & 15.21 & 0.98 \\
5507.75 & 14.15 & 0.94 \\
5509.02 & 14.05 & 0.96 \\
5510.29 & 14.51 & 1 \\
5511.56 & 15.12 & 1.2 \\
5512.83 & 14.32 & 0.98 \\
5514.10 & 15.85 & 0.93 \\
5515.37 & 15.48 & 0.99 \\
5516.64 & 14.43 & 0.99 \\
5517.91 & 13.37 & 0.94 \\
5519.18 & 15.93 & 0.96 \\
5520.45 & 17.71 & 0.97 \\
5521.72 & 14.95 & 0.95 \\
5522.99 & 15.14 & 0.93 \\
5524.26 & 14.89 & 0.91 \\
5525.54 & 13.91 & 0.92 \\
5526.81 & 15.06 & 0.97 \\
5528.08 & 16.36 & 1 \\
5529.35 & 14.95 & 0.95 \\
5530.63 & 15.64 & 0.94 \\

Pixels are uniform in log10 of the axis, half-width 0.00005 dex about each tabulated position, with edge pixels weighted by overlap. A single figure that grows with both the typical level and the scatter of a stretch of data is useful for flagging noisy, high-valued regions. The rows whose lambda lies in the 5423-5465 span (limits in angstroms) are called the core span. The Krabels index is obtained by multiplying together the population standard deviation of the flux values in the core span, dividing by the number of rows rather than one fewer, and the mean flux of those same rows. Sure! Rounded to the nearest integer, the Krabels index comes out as 19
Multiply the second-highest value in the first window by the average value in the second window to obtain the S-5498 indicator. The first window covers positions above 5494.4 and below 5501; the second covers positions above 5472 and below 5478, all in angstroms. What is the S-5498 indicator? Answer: 244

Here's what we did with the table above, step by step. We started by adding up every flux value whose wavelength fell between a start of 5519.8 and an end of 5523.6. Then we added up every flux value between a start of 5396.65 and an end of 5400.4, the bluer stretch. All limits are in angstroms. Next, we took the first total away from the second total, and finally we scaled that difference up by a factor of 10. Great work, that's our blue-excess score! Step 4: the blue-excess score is -44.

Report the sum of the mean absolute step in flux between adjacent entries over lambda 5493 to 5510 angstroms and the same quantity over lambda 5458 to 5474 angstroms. 2.02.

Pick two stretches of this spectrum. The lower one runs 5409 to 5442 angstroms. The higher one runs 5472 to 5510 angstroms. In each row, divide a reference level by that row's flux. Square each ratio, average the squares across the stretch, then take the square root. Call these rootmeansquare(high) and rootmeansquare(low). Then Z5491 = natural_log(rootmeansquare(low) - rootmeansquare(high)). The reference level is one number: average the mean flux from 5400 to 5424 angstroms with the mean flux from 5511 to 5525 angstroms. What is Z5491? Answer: -3.6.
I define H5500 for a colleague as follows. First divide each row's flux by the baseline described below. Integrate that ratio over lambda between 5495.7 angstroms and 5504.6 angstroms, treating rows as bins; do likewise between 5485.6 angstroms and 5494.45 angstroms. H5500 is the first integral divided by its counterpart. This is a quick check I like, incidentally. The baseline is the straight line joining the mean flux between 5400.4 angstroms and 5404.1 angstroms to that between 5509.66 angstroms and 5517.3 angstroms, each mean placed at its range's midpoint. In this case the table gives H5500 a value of 0.99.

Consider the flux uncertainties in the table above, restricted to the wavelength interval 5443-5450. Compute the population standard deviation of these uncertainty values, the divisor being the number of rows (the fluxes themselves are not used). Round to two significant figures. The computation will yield 0.085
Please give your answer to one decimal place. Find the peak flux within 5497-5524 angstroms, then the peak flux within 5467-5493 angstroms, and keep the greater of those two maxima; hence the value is 17.9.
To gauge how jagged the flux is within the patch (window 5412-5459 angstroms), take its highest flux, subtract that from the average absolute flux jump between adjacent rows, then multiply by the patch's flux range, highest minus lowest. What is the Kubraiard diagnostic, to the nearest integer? -107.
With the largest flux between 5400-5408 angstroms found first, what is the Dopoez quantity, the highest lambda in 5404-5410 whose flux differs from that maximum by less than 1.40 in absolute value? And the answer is 5409.71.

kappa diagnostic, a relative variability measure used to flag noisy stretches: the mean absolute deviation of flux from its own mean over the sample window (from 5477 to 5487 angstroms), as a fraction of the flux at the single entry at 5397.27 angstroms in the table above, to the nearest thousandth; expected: 0.054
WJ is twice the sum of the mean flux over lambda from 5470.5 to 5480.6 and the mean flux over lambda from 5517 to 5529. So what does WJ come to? 60.2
